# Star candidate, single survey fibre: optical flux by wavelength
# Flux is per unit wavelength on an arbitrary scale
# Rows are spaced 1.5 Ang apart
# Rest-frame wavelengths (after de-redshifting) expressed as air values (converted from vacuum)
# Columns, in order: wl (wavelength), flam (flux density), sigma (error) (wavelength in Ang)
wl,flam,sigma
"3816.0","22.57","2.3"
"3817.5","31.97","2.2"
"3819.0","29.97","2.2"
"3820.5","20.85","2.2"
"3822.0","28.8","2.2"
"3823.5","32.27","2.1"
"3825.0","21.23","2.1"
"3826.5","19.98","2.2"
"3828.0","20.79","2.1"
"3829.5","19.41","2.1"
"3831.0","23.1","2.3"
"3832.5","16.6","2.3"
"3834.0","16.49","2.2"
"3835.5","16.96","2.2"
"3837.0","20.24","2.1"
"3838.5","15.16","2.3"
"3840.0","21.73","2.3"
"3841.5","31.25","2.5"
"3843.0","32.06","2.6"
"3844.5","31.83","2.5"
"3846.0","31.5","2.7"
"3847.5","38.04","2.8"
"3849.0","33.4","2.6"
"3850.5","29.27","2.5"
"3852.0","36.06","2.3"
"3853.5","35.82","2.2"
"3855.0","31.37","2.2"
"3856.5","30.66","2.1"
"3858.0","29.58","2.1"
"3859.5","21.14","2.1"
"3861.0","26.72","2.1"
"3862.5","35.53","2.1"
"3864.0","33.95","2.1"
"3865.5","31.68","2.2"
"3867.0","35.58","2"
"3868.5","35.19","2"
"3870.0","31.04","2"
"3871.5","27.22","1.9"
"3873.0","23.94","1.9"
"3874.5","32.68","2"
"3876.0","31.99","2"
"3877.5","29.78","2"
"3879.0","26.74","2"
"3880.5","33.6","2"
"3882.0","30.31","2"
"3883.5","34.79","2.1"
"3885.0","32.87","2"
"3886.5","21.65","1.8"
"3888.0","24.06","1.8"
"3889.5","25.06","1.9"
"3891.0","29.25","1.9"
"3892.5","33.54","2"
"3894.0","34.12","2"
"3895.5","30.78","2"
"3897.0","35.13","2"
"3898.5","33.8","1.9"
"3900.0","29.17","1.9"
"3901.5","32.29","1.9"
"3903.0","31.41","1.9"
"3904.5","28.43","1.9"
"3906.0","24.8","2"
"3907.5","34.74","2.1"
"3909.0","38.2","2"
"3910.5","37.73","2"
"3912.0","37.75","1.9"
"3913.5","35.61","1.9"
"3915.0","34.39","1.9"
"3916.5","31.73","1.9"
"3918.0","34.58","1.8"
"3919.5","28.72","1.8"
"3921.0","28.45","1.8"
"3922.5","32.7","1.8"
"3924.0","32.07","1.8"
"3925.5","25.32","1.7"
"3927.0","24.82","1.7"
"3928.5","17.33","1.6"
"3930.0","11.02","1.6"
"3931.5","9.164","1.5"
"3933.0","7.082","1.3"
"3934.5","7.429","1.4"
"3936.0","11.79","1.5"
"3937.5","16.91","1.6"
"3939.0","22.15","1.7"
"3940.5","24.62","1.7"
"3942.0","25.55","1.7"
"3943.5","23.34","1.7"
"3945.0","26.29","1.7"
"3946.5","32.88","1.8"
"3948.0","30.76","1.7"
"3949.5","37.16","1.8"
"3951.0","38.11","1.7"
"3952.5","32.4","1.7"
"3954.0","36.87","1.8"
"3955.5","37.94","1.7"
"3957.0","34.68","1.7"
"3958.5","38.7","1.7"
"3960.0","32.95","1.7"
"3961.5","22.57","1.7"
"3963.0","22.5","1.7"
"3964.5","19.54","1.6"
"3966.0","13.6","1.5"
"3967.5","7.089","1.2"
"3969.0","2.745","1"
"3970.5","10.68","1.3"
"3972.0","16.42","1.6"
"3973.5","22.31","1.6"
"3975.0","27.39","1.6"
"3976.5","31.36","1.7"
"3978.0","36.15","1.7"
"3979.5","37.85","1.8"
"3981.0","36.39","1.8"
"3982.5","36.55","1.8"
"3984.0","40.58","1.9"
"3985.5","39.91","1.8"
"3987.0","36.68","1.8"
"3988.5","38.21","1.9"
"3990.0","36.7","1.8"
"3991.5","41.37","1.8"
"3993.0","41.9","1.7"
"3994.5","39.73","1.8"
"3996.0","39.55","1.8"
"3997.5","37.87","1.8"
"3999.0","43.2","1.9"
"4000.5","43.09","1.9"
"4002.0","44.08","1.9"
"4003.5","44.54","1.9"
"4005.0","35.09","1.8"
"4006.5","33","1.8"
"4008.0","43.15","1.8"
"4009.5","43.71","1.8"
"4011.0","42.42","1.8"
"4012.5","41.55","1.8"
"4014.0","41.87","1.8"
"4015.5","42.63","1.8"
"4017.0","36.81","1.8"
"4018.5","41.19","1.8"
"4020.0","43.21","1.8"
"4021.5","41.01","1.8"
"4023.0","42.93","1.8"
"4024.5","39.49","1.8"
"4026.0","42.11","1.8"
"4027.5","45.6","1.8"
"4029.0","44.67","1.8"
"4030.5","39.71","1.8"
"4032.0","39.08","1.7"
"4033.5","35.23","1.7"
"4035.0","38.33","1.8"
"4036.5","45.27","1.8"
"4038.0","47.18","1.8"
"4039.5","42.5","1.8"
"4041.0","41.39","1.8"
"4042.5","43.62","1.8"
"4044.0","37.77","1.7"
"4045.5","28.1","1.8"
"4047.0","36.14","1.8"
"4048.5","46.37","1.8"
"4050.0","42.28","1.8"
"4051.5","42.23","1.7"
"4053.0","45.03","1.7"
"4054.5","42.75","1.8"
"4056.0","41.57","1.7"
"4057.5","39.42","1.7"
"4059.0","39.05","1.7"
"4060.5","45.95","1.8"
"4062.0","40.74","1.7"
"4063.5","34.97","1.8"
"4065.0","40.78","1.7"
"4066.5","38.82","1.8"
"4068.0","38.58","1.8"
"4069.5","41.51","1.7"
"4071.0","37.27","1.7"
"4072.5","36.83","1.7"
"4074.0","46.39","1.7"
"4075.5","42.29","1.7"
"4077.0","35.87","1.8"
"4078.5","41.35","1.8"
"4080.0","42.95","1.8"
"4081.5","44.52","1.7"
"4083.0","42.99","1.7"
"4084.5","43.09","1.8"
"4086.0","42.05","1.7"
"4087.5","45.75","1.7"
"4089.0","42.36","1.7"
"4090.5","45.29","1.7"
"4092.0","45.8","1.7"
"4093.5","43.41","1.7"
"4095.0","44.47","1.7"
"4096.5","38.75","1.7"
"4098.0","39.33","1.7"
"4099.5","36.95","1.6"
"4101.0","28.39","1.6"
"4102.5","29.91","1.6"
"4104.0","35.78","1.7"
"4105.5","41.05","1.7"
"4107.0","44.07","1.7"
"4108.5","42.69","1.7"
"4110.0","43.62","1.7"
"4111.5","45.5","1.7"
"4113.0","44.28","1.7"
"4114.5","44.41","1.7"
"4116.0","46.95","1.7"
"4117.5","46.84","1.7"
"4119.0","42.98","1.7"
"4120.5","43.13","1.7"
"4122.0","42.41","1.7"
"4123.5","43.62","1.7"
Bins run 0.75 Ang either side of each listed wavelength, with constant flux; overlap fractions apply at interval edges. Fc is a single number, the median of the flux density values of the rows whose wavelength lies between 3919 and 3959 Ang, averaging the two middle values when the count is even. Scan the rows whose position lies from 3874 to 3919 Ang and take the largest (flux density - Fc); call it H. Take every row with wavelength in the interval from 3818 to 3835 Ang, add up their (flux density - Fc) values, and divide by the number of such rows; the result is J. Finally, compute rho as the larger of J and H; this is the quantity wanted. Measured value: 12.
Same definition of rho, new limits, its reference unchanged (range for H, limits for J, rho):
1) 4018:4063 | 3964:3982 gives 21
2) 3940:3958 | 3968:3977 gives 12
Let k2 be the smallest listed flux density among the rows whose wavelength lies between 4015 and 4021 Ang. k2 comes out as 36.81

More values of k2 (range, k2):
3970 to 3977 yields 10.68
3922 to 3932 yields 9.164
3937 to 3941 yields 16.91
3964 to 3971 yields 2.745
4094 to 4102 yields 28.39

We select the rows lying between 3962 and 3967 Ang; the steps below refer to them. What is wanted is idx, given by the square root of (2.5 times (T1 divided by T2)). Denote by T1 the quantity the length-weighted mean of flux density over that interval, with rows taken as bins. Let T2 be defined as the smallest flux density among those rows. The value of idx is 1.83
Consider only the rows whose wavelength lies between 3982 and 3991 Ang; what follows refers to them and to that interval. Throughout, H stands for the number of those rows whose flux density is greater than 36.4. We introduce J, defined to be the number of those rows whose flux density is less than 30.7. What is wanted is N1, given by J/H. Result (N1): 0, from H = 6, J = 0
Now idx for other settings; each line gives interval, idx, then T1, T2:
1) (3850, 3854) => 1.70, 33.9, 29.27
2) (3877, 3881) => 1.67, 29.8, 26.74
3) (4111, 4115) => 1.59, 44.7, 44.28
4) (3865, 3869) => 1.64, 34.2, 31.68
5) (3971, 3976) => 1.83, 21.9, 16.42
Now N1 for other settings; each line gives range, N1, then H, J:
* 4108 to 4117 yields 0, 6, 0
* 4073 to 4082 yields 0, 5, 0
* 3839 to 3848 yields 1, 1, 1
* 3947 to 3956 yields 0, 4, 0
